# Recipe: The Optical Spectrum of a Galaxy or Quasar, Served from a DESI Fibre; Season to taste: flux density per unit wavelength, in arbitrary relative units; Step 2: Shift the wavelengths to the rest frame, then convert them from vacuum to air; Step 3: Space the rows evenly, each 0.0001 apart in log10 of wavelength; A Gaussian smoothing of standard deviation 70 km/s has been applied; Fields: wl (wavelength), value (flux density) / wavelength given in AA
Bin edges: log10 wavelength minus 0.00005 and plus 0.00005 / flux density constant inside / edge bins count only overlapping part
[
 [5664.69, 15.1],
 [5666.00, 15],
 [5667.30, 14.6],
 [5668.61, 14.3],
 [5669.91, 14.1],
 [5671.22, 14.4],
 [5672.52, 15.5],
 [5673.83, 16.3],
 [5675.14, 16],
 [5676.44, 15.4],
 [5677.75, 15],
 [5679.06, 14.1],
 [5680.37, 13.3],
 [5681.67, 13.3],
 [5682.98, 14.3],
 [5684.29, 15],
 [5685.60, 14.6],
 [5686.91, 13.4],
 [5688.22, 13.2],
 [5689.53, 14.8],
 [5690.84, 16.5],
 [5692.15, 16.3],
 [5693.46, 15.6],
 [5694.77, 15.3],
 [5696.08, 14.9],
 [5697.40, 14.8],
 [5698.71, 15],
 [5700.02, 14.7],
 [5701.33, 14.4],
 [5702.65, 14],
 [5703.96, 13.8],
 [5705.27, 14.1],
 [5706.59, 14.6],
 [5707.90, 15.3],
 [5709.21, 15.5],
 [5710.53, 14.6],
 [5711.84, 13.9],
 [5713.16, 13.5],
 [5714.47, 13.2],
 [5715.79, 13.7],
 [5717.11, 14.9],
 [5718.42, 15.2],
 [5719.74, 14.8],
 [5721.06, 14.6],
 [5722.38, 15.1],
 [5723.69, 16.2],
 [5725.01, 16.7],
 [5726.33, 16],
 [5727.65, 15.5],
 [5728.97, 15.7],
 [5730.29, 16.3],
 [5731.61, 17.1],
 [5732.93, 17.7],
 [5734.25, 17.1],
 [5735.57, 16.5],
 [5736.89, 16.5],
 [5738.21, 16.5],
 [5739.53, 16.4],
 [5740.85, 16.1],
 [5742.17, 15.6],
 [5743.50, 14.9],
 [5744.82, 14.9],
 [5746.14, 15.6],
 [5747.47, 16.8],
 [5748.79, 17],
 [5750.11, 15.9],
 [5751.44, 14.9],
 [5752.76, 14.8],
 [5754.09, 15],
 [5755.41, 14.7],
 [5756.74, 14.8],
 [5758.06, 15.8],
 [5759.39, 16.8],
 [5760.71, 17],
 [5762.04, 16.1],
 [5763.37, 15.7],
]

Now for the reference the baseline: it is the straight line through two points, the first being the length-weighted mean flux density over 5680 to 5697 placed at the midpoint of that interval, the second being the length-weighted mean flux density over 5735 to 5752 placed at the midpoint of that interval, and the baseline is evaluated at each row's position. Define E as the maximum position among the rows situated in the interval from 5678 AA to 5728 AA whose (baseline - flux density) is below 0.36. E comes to 5727.65 AA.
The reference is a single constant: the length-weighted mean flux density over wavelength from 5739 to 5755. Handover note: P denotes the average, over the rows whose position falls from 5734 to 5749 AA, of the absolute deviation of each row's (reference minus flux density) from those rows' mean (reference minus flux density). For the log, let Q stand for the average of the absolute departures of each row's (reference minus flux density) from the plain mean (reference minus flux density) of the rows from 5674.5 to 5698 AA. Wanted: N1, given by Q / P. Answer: 1.29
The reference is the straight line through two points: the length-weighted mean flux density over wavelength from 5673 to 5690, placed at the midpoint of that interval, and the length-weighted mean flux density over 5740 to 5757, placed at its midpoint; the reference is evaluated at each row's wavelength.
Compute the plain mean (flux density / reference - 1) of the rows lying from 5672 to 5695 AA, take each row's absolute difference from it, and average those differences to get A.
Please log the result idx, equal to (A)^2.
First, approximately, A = 0.0622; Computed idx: 0.0039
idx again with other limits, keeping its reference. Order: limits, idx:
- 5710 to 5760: 0.0032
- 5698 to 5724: 0.0014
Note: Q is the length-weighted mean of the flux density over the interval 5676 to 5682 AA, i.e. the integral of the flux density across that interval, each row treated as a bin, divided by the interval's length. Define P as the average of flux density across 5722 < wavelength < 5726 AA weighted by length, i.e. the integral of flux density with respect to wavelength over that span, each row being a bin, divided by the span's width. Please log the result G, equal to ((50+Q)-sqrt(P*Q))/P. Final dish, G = 3.05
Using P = 16.1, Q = 14.2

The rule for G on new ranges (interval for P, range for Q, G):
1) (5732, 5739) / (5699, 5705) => 2.89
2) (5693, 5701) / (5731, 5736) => 3.40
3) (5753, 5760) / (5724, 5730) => 3.27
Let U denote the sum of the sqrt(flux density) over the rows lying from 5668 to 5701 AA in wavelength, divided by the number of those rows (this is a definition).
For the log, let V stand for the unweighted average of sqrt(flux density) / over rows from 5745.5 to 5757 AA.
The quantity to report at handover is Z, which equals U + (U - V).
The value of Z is 3.76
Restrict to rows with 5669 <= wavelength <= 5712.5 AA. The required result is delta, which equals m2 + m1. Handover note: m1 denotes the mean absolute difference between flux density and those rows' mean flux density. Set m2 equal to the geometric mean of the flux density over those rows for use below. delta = 15.4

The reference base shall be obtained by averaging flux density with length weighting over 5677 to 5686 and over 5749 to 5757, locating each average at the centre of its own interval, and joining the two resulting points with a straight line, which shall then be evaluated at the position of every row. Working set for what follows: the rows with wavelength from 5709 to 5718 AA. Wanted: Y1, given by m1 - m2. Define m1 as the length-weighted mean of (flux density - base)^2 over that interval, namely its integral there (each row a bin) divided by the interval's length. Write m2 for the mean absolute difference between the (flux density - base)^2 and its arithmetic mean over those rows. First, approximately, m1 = 0.80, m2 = 0.5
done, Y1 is 0.26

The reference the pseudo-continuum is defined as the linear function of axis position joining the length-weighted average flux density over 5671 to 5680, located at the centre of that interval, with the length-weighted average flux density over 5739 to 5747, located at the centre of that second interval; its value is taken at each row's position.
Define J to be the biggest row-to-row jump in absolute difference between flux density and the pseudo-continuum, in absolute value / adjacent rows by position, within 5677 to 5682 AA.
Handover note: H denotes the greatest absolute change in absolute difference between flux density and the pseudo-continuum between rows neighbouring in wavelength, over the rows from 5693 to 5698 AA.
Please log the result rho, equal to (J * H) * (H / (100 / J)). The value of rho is 0.0014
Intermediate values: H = 0.41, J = 0.9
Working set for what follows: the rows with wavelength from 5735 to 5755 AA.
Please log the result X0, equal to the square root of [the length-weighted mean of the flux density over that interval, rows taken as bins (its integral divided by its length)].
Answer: 3.98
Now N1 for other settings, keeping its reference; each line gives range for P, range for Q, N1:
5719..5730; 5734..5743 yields 0.53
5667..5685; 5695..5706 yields 0.53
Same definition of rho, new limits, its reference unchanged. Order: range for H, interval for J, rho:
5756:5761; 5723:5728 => 0.0049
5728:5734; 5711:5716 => 0.0015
